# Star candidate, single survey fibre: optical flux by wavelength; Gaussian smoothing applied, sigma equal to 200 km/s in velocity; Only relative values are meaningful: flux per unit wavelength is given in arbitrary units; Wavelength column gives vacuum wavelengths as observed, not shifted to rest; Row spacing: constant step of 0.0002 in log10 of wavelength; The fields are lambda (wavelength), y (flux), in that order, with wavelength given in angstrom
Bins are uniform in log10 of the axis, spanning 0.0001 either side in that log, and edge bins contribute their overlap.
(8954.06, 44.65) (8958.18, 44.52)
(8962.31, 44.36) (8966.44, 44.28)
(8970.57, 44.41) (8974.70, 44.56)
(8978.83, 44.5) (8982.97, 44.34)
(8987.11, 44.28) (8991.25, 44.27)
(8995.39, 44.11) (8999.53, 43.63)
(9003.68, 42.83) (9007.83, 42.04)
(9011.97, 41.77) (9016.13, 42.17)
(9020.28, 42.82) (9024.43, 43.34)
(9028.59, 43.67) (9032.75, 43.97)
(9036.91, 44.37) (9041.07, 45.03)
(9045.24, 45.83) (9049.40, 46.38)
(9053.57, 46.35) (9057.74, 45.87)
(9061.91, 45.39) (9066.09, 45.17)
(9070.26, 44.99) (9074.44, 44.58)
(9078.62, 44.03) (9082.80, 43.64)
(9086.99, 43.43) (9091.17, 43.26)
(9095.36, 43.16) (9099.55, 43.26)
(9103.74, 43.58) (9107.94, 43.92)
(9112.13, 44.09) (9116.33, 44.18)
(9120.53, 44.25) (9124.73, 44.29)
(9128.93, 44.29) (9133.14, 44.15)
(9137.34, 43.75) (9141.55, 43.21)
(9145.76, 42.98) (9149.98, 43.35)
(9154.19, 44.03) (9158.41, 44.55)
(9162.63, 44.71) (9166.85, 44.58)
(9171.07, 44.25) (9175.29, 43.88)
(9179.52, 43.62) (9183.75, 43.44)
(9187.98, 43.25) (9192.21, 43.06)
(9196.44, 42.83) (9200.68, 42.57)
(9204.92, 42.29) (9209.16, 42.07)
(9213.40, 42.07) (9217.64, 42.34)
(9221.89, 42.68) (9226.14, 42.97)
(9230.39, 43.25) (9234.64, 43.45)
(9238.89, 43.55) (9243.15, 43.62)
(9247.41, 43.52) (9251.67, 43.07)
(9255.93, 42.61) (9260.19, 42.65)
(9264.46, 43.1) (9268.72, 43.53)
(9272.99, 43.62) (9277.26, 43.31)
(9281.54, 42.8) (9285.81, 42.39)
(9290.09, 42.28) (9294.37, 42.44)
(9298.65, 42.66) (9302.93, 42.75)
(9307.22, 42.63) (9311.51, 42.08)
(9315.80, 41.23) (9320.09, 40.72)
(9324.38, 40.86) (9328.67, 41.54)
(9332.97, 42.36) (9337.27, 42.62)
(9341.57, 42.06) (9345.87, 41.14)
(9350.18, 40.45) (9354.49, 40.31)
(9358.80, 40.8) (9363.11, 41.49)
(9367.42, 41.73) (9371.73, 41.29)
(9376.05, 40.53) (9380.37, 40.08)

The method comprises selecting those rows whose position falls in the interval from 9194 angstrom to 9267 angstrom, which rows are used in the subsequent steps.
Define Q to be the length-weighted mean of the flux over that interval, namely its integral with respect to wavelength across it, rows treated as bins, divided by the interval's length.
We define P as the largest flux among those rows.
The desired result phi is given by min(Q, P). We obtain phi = 42.9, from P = 43.62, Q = 42.9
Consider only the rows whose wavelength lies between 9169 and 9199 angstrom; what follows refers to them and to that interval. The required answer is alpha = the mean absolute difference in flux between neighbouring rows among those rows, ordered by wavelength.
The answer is 0.24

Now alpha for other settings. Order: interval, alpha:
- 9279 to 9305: 0.20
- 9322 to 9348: 0.65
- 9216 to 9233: 0.30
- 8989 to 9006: 0.48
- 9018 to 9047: 0.50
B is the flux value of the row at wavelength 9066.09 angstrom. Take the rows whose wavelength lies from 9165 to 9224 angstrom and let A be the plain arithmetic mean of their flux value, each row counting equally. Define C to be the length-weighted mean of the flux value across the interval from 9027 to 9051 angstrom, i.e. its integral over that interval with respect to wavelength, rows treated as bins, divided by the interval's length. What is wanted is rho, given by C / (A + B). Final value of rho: 0.509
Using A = 43.1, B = 45.17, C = 44.9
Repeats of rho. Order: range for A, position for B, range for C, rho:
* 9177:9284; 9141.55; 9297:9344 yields 0.486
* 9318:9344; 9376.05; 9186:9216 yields 0.518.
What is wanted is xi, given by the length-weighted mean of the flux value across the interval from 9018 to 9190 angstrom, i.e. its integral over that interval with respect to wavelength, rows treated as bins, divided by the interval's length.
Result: 44.2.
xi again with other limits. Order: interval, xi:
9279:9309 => 42.6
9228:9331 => 42.7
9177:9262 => 43.0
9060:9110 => 44.0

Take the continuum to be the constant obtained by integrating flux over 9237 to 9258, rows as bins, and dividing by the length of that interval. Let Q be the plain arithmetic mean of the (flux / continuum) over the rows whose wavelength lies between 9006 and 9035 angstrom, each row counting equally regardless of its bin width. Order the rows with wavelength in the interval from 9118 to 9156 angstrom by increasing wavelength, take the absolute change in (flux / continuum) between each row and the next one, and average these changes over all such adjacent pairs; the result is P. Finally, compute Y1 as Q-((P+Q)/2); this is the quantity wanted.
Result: 0.492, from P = 0.007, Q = 0.990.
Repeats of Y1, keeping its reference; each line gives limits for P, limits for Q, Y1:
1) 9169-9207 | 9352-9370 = 0.472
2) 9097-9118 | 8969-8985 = 0.511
